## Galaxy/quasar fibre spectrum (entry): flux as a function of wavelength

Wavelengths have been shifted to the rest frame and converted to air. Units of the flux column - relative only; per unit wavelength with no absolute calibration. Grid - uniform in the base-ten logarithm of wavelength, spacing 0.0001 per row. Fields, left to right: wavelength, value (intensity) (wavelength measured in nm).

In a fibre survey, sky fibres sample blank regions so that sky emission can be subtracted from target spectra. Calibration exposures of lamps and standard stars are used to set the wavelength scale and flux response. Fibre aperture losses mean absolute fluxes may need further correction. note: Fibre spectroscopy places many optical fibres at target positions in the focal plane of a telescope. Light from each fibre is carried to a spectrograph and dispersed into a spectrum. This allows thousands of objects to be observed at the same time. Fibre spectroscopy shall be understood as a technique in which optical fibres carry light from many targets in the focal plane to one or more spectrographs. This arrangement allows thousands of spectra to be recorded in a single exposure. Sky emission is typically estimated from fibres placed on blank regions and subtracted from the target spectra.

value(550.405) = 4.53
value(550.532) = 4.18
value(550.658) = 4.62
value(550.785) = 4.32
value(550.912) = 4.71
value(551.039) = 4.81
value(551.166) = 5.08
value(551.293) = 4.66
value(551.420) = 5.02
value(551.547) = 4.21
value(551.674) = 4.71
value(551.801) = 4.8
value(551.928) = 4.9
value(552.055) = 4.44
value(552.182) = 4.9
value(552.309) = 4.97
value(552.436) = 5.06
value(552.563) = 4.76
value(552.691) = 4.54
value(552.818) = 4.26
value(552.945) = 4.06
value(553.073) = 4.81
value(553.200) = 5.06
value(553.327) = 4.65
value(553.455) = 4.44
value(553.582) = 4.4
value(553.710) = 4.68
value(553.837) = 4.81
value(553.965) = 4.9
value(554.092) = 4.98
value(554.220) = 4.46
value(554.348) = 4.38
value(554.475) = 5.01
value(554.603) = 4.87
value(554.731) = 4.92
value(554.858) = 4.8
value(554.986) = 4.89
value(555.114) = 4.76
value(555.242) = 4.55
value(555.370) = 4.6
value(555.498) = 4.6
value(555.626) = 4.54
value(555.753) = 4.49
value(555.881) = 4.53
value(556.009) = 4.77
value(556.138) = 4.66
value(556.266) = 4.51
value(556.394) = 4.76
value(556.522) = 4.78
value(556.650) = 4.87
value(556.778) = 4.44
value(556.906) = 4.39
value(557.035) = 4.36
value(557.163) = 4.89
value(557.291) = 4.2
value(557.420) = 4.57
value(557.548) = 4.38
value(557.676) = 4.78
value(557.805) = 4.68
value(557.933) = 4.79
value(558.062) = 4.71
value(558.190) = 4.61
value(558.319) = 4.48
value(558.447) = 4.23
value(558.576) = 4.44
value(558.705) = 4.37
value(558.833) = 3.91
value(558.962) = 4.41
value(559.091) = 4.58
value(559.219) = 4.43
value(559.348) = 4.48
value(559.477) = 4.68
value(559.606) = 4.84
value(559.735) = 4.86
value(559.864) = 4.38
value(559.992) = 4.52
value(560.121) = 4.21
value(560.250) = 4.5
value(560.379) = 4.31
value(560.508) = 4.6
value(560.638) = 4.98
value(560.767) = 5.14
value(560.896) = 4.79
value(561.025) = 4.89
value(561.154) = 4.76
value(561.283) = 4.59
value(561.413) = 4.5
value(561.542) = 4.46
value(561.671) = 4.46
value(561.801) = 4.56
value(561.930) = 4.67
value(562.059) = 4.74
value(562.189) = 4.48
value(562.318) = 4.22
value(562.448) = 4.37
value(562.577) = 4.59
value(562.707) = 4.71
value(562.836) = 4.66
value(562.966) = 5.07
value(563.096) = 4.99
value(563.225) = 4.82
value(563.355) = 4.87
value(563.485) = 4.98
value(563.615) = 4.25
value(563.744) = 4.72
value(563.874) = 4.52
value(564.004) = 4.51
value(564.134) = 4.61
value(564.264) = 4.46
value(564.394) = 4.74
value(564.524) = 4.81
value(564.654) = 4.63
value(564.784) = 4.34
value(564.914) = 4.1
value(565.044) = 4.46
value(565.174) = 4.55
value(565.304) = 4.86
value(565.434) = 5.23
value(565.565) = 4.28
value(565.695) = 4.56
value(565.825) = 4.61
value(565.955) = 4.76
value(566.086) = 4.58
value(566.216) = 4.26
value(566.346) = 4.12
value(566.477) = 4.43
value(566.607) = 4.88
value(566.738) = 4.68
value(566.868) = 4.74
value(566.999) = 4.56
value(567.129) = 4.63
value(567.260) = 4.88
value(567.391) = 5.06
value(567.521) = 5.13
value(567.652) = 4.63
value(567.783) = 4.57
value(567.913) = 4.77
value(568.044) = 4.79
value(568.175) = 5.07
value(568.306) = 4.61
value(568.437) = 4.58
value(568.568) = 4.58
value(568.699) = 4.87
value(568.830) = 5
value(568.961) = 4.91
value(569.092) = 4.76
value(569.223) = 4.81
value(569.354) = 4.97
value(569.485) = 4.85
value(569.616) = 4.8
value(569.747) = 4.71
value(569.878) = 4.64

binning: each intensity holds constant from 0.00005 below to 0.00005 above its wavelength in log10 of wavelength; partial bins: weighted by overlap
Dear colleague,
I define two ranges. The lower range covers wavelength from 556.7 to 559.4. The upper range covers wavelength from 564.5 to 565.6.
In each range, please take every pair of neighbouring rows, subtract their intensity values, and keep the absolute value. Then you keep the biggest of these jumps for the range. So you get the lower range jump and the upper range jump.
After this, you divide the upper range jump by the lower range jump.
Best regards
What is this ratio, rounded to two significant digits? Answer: 1.4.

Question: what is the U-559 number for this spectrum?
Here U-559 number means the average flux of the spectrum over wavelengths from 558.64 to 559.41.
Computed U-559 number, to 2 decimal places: 4.36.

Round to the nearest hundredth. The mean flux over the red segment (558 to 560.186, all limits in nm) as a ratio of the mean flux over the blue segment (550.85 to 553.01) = 0.95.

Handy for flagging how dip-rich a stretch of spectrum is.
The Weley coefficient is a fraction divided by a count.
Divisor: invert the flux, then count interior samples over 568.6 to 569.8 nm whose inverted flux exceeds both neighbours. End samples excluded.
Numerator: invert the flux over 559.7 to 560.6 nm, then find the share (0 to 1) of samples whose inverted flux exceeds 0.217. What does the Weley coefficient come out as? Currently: 0.86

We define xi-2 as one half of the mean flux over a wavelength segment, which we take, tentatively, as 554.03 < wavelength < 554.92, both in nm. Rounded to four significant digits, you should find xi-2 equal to 2.387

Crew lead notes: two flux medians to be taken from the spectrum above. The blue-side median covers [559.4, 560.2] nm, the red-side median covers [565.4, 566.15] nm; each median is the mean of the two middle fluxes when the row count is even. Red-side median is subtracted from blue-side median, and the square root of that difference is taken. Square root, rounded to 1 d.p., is 0.1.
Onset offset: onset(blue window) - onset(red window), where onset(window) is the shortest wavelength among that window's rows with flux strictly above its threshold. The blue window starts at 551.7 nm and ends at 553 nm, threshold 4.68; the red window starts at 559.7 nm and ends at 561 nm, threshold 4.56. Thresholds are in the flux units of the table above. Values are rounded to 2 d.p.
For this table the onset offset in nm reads -7.93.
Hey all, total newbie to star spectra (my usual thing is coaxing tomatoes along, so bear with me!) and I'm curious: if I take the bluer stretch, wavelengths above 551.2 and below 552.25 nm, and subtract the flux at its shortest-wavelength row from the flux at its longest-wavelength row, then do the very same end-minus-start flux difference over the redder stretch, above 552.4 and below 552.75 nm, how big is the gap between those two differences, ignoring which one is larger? 0.8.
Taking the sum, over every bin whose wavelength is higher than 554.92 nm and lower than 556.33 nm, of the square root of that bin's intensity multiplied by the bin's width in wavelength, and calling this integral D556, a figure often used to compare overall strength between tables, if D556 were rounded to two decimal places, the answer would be 3.03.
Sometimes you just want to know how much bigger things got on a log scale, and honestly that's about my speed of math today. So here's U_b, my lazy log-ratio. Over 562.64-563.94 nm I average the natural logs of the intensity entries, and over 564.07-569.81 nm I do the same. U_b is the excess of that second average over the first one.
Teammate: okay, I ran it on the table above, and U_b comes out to -0.015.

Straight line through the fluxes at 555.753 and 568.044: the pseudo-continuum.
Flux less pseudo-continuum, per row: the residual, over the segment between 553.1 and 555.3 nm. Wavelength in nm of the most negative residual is 554.348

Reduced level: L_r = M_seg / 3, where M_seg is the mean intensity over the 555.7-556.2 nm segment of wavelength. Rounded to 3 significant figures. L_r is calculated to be 1.54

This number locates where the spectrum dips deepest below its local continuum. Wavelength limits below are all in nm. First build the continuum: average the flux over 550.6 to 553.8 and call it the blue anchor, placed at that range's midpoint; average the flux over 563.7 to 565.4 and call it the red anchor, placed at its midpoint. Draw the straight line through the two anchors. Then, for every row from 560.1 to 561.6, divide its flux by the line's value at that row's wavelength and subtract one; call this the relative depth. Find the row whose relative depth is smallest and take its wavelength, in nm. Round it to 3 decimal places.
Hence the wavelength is 560.121 nm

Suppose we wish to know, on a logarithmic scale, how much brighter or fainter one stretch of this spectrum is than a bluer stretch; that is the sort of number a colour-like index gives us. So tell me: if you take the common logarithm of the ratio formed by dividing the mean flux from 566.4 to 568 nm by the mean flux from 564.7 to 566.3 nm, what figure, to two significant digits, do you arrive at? 0.018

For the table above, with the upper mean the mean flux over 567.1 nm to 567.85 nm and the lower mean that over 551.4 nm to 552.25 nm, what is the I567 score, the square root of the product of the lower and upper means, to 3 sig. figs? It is 4.76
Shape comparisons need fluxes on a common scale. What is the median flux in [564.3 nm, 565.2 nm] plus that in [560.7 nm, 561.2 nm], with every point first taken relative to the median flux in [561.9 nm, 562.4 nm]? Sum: 2.05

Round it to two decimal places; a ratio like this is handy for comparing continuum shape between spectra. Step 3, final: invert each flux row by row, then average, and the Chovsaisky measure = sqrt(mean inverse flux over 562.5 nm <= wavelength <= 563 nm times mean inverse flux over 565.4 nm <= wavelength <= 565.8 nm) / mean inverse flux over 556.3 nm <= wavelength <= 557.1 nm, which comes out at 0.98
